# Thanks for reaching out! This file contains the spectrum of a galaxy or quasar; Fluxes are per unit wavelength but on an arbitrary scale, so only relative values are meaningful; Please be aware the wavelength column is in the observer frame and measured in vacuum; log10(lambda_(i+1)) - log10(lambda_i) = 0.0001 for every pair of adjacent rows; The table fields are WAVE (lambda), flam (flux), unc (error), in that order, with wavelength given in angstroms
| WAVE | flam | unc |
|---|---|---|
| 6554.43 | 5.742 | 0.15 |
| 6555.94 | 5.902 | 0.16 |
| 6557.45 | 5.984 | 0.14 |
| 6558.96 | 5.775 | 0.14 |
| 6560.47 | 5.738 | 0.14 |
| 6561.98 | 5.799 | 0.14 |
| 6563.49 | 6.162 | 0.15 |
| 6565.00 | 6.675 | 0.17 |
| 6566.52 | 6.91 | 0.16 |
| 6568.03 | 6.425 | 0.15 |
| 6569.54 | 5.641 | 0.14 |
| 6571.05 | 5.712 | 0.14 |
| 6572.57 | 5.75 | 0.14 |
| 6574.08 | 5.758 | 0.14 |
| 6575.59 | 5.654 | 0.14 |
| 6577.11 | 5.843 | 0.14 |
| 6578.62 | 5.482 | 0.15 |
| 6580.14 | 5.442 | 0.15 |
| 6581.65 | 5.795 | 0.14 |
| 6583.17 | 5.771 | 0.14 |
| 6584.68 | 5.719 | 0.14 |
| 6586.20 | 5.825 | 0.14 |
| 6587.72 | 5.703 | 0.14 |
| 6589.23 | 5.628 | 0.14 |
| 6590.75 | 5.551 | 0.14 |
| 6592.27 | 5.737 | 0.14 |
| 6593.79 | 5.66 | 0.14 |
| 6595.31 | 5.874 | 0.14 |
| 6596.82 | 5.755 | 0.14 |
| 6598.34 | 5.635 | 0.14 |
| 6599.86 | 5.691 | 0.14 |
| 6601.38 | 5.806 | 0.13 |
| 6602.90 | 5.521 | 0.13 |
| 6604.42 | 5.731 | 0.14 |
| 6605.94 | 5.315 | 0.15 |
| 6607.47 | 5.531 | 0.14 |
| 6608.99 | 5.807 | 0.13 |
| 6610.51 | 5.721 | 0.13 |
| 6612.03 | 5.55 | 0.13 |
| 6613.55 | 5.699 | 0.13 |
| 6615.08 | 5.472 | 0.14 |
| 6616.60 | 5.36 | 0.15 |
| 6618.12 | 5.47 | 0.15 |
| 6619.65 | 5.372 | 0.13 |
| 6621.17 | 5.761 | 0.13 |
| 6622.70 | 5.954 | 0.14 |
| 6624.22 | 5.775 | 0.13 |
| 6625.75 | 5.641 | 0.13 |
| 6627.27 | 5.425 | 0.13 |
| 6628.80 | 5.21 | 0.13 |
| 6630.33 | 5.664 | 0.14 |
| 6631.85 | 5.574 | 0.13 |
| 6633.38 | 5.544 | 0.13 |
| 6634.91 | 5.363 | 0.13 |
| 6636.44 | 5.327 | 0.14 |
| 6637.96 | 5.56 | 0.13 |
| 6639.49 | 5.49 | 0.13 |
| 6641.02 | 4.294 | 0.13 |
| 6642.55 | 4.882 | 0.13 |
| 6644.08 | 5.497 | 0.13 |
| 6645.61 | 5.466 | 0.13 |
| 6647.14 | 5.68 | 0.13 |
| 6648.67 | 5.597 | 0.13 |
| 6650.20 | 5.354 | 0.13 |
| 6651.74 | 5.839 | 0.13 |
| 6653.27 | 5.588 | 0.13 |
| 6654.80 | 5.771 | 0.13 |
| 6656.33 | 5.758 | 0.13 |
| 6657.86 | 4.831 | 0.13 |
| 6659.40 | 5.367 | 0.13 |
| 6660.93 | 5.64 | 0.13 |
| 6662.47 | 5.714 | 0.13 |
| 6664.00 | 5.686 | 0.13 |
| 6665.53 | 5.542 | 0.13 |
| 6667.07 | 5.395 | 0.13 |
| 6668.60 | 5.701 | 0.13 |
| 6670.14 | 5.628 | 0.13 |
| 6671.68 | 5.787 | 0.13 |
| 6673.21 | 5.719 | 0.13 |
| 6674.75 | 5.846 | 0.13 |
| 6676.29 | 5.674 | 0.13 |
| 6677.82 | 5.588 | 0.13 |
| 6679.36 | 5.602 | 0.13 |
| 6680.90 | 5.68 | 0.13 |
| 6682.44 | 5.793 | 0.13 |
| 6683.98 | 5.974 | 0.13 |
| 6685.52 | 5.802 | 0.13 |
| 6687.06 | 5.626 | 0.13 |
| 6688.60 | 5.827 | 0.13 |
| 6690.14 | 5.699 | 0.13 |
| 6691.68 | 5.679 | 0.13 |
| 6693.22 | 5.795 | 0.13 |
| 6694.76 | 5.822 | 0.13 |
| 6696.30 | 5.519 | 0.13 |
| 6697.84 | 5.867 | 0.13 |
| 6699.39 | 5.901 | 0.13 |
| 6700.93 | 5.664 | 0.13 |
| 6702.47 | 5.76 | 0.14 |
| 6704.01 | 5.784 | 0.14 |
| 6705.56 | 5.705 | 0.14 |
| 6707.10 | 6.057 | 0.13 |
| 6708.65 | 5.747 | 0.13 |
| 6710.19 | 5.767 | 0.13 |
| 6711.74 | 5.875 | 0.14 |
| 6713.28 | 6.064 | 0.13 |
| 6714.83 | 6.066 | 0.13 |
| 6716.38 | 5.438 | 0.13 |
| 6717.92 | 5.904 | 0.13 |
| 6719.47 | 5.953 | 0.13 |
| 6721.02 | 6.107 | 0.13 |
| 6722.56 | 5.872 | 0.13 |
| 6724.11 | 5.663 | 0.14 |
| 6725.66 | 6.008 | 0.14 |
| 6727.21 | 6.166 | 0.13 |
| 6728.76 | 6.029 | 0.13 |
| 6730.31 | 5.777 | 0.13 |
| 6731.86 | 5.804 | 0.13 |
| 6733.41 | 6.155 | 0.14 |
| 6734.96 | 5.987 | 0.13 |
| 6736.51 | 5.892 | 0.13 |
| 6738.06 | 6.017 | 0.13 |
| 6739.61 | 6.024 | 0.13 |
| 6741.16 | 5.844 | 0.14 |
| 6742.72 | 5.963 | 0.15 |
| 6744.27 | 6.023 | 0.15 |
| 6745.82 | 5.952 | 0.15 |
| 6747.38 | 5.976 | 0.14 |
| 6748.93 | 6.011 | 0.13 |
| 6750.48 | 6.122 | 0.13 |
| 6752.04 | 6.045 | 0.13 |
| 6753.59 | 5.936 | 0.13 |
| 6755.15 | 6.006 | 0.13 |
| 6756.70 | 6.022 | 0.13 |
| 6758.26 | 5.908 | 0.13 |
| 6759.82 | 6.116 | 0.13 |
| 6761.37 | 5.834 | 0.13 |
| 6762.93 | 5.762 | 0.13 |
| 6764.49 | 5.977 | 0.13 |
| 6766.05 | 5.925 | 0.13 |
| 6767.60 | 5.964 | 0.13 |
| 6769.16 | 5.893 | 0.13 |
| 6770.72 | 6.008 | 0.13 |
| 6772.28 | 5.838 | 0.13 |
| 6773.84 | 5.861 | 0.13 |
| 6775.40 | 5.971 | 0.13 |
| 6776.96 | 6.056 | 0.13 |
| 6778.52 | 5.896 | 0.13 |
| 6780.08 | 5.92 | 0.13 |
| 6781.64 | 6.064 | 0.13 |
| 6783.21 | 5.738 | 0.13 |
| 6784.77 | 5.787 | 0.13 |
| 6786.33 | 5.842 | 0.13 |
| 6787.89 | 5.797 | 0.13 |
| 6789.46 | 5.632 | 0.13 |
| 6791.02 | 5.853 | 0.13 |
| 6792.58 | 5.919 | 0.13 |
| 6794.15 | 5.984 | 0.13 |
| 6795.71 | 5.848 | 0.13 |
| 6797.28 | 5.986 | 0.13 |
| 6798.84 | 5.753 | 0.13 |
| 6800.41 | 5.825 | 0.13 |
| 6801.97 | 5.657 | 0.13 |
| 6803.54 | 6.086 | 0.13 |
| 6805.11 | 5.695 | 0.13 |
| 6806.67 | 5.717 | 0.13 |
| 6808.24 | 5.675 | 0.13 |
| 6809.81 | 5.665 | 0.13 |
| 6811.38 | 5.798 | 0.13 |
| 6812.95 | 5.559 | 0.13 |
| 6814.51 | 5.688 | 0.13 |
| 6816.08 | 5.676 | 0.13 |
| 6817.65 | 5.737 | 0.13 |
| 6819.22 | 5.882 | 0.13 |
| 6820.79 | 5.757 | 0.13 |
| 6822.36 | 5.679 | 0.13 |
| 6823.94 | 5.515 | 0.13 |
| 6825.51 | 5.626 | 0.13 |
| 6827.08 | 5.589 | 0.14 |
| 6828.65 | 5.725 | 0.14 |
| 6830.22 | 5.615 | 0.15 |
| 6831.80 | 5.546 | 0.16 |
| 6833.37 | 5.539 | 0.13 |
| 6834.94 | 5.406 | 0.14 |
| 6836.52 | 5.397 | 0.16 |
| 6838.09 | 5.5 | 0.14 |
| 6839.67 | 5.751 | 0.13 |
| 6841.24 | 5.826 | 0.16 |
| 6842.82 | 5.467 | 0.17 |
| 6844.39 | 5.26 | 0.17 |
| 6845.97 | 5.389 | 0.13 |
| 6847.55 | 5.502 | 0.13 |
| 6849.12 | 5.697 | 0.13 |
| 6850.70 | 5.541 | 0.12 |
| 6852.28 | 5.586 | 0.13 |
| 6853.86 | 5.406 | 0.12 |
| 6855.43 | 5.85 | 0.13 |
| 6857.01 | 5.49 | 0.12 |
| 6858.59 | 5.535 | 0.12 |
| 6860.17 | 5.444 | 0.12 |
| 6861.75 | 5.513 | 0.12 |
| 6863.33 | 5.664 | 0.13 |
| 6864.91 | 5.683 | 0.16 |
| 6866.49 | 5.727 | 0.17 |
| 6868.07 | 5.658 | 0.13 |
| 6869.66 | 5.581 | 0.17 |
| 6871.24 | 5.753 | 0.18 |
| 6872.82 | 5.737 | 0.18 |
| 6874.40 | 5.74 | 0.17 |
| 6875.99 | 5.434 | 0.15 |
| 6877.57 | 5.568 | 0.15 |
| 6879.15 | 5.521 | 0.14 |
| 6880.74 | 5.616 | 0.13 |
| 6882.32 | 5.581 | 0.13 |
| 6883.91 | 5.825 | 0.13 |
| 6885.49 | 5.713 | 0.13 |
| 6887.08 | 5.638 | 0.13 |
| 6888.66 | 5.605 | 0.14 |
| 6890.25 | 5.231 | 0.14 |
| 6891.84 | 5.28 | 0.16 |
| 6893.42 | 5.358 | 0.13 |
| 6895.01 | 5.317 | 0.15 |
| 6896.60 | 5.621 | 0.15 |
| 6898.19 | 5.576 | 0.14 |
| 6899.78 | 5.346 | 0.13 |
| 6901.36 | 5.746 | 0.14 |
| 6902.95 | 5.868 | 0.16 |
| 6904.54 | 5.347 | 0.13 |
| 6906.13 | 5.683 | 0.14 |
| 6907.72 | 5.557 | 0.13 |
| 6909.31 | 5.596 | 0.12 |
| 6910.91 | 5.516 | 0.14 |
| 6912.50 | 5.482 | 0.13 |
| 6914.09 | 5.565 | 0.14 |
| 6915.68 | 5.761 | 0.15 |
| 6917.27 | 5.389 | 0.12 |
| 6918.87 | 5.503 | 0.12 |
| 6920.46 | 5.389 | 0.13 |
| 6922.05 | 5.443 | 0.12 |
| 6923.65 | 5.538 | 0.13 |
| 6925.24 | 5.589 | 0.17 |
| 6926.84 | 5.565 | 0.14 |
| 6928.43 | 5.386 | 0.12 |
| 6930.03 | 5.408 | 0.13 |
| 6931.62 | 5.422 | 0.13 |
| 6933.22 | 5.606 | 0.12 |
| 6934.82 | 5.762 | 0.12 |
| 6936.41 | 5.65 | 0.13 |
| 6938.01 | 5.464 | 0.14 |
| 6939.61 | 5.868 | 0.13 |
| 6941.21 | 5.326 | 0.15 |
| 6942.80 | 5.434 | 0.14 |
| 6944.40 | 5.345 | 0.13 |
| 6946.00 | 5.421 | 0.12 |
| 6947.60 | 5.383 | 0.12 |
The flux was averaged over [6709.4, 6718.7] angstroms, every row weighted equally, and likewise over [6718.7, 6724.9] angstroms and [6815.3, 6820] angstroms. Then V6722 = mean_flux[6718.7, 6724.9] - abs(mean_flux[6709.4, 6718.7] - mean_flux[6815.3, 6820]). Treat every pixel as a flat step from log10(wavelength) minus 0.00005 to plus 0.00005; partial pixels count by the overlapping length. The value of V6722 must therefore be 5.81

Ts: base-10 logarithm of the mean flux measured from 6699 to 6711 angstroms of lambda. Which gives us 0.763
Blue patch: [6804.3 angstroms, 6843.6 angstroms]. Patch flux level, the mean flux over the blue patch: 5.64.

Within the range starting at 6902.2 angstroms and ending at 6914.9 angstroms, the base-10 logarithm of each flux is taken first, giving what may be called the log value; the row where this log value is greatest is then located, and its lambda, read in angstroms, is 6902.95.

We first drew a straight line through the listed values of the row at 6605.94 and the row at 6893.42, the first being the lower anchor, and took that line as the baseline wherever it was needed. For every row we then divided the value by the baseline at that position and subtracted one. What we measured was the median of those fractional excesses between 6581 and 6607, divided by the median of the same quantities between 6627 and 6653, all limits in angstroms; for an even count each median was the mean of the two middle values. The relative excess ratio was 2.4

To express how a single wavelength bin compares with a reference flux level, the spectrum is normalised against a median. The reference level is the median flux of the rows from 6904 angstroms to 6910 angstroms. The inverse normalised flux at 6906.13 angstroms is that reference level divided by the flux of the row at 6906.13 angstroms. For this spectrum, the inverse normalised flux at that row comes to 0.981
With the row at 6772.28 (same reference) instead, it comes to 0.955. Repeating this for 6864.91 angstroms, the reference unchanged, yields 0.981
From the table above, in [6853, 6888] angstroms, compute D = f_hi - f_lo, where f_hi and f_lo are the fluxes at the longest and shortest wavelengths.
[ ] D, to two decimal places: 0.23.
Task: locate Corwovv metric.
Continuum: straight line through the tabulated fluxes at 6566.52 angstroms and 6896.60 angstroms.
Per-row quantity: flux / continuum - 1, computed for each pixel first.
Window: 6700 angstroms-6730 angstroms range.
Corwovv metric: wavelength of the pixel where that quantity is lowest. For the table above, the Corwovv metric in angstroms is 6716.38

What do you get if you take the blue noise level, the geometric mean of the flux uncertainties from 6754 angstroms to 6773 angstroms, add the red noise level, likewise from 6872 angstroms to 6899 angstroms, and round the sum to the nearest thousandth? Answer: 0.273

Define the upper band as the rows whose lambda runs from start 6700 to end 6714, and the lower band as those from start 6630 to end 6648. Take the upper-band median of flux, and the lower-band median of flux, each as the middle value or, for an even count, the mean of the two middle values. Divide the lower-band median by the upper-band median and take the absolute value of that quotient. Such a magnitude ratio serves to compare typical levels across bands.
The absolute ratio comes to 0.95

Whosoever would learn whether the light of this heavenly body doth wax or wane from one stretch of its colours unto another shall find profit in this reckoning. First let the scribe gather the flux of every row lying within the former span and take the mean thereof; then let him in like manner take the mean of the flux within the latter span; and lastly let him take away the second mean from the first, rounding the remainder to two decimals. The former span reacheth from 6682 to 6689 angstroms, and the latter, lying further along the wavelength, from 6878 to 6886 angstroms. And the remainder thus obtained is 0.15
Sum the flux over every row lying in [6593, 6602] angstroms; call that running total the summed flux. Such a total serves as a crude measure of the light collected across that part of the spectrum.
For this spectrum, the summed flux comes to 34.4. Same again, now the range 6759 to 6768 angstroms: 35.6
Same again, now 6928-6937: 33.2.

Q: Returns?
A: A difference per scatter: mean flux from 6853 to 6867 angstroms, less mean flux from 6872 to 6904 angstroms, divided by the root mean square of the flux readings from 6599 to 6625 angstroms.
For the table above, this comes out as 0.004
